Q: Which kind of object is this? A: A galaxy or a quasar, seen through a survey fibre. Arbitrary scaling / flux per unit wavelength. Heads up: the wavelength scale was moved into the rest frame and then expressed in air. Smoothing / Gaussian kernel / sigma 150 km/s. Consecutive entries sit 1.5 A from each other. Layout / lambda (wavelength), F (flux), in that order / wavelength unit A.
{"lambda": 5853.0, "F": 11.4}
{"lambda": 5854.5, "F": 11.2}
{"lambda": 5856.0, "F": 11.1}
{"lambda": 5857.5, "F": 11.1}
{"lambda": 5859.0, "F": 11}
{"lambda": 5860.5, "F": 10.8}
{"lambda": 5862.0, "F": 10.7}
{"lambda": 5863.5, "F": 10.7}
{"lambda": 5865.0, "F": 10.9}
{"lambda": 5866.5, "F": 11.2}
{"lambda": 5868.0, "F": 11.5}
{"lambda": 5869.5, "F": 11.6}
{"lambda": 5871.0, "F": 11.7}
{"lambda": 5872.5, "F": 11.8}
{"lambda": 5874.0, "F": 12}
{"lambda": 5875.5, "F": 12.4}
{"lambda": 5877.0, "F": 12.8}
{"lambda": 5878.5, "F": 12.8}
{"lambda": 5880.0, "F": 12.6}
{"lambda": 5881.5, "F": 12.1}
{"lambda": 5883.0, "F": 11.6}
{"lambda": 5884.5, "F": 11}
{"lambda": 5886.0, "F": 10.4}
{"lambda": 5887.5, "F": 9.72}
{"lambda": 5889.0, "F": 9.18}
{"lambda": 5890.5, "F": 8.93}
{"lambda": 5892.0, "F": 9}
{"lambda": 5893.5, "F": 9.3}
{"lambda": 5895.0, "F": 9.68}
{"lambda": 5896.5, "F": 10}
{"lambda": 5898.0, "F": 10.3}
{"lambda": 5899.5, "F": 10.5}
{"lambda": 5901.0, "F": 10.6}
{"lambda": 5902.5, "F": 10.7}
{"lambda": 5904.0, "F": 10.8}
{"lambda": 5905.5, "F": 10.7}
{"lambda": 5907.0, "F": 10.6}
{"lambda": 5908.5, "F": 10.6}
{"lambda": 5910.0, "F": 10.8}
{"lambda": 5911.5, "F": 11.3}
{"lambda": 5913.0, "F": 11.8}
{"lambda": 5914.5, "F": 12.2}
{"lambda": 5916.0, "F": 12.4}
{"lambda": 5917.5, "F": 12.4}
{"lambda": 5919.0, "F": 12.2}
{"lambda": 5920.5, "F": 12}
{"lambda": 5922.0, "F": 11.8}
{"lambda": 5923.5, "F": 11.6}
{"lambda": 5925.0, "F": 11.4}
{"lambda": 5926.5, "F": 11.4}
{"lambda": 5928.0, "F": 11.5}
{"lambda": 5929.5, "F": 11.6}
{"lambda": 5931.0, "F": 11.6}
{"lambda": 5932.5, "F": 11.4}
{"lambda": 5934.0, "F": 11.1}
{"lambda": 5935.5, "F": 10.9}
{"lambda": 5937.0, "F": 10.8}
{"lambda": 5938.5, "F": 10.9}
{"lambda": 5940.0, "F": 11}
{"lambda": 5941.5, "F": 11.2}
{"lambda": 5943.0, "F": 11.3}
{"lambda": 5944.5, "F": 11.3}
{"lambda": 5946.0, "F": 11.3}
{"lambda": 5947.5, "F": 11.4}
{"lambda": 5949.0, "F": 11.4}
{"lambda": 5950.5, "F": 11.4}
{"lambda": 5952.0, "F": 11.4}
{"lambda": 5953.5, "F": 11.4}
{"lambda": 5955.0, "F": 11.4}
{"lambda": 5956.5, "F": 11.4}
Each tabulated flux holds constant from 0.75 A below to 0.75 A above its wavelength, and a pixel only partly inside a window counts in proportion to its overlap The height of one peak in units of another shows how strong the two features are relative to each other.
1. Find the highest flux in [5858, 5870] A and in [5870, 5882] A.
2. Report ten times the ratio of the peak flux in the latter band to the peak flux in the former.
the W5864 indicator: 11.0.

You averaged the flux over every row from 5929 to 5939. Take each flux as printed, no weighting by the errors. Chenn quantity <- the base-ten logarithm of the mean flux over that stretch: 1.05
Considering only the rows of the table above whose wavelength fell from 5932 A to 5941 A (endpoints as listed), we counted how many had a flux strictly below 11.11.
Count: 5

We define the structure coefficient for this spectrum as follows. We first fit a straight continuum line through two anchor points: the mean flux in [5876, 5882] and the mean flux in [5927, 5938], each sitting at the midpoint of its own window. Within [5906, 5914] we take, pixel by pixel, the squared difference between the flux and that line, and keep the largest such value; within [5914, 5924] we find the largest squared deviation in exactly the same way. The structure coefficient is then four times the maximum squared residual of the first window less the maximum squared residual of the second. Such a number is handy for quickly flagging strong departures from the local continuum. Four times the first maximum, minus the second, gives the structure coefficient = 6.1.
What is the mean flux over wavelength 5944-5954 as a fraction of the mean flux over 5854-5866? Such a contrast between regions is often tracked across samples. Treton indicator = 1.04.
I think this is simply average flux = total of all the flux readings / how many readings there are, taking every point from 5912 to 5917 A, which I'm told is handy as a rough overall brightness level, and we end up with 12.1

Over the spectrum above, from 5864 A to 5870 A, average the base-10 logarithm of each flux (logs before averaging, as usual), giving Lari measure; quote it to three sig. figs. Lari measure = 1.05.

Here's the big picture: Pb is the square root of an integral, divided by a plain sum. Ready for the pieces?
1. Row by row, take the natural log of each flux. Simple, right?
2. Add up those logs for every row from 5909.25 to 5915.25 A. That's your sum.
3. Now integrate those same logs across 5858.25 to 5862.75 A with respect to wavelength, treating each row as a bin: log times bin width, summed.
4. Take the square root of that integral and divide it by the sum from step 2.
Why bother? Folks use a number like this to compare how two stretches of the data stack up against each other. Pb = 0.34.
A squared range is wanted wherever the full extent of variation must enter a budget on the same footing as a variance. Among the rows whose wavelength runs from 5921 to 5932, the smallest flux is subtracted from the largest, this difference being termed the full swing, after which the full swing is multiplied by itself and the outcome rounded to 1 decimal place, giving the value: 0.2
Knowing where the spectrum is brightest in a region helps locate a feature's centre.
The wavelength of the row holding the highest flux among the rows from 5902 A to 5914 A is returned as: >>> 5913.0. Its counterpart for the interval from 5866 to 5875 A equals 5874.0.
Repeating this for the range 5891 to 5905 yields 5904.0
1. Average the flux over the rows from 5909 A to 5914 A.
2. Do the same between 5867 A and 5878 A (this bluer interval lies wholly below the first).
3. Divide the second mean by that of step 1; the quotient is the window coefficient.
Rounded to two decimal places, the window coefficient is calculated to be 1.06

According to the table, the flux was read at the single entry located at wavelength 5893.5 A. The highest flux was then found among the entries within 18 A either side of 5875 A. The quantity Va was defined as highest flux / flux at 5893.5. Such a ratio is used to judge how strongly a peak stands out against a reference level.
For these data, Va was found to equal 1.38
